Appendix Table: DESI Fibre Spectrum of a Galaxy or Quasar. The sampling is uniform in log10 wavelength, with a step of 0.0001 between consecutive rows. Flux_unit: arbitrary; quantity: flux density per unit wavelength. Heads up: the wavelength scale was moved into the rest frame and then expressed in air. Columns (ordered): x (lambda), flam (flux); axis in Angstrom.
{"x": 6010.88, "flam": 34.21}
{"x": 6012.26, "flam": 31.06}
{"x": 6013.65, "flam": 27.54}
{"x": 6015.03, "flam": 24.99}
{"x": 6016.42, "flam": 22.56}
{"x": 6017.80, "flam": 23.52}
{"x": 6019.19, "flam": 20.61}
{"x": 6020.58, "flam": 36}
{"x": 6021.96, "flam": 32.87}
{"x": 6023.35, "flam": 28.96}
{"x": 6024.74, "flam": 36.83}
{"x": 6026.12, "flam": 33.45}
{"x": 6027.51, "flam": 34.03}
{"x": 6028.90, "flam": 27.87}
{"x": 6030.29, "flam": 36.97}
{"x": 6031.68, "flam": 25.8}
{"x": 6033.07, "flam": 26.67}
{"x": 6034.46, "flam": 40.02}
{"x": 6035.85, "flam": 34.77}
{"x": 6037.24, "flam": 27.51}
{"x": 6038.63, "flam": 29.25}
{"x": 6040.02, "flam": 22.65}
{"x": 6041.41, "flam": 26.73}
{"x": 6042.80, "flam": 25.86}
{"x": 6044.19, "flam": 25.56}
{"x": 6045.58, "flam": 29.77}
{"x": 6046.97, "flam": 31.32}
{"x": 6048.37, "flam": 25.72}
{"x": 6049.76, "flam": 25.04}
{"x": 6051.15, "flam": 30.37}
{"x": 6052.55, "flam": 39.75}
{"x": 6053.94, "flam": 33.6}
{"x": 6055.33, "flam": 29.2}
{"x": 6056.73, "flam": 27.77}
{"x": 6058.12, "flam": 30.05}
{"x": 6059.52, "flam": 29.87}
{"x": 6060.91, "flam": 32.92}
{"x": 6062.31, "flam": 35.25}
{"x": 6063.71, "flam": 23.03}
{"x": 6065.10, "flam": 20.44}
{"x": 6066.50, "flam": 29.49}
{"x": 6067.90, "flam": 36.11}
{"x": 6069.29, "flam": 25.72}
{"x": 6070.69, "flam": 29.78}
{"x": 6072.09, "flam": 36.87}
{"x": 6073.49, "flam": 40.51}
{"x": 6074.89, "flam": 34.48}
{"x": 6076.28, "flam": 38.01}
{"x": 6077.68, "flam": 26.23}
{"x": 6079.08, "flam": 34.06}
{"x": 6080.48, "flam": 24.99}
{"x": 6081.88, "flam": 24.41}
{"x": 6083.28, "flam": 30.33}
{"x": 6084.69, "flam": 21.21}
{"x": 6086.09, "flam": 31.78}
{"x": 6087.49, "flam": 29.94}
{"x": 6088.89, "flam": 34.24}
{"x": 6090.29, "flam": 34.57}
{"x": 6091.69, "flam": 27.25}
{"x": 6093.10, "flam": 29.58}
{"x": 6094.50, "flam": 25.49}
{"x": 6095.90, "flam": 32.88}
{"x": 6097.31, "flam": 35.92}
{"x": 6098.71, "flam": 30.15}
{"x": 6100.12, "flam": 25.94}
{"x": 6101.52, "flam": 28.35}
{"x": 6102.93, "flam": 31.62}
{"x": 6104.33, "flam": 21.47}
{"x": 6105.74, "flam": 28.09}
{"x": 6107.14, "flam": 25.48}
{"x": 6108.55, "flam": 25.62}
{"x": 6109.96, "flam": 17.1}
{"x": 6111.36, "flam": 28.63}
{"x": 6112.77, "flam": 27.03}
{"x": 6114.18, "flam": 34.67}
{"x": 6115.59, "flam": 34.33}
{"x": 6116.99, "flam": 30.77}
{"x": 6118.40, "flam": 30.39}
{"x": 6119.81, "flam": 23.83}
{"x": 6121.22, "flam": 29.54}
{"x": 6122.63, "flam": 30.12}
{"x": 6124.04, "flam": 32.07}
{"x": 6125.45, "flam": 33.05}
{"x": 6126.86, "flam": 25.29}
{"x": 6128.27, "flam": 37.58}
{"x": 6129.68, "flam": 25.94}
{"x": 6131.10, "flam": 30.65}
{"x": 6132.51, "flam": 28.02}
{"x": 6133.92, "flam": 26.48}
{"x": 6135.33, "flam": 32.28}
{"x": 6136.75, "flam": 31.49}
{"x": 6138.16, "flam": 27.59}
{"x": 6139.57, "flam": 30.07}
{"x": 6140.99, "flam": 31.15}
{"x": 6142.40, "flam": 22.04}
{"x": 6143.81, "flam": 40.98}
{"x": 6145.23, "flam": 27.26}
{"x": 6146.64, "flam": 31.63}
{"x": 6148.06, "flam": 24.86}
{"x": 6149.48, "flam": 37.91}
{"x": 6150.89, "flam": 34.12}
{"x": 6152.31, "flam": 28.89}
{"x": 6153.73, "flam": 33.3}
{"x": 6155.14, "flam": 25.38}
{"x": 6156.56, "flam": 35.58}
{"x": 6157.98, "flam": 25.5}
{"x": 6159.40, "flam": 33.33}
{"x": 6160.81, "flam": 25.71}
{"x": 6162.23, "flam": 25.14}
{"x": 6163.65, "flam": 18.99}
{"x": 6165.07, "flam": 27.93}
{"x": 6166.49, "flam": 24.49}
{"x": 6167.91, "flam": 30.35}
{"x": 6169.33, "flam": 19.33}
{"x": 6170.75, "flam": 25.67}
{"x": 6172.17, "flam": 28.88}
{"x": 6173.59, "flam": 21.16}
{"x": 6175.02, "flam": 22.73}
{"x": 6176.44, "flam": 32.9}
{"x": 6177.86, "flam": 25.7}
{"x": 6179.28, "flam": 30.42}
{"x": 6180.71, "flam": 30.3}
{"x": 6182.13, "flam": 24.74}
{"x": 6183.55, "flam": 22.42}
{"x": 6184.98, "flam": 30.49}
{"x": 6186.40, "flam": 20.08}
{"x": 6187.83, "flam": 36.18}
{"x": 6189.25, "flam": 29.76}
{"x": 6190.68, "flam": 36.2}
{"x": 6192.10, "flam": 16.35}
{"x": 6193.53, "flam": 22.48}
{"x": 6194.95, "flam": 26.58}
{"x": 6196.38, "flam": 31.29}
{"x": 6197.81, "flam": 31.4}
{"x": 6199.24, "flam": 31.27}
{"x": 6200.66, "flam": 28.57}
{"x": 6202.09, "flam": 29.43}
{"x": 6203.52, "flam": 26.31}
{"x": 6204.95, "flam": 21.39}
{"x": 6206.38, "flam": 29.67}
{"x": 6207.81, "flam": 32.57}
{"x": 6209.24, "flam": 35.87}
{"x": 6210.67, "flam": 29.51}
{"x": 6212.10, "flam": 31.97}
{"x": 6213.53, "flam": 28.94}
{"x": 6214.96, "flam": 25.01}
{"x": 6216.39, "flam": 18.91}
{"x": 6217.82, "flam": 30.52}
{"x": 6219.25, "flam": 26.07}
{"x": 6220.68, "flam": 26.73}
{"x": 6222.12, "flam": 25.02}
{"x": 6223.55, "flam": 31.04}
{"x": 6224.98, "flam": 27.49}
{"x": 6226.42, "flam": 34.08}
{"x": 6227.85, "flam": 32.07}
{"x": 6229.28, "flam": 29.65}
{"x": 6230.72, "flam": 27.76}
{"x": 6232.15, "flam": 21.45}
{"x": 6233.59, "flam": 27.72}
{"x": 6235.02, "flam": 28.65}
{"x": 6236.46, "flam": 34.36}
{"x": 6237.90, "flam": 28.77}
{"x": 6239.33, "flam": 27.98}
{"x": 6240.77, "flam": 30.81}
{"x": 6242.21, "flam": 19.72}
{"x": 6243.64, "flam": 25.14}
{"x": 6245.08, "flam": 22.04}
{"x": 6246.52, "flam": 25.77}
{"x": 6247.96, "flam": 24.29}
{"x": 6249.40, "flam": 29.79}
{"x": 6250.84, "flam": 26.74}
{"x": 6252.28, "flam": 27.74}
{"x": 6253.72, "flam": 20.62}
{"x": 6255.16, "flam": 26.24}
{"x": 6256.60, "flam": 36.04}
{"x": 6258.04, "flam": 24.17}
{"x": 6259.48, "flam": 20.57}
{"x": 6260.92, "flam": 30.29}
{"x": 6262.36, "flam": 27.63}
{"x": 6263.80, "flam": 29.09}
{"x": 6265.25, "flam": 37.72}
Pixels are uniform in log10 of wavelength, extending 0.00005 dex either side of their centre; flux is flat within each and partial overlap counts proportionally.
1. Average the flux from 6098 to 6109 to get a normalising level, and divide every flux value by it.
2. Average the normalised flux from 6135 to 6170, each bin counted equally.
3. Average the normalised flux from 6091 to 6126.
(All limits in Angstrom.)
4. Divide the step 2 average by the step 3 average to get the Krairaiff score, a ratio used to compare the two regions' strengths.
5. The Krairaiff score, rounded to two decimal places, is 1.01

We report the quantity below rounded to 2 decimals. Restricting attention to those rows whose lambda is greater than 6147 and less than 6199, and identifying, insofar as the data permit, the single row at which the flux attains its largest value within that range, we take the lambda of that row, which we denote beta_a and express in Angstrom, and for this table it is 6149.48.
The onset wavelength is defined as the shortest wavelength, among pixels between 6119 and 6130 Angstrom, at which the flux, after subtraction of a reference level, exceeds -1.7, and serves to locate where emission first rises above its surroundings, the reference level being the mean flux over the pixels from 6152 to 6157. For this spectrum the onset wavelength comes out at 6121.22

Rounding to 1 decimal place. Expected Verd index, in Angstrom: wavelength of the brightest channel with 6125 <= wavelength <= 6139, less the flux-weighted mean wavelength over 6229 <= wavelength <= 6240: -106.1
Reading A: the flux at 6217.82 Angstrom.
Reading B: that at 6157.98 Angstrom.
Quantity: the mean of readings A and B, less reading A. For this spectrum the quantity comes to -2.5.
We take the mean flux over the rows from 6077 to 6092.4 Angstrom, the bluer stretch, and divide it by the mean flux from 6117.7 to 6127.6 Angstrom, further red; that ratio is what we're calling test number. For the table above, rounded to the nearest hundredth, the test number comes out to 0.99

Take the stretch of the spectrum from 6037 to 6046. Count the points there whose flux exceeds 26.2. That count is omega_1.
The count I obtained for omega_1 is 4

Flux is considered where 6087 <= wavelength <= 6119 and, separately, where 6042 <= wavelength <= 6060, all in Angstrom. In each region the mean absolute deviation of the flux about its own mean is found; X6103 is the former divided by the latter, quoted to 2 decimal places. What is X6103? 1.25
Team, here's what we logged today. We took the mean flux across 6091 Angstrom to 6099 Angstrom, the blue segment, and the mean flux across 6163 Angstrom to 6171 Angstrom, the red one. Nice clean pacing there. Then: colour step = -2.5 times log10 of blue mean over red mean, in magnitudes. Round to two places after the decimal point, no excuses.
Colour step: -0.23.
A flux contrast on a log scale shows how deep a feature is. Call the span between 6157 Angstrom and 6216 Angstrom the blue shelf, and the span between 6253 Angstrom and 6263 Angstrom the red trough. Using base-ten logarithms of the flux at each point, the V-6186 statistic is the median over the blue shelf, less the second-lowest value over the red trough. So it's 0.14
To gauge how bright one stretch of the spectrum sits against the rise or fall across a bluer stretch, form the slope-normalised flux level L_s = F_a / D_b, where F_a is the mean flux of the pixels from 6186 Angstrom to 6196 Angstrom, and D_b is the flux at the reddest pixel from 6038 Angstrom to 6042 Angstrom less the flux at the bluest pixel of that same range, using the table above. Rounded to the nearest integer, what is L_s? -11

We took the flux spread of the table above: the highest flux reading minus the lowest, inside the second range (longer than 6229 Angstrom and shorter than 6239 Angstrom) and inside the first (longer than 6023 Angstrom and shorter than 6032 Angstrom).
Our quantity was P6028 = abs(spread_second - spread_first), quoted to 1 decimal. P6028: 1.7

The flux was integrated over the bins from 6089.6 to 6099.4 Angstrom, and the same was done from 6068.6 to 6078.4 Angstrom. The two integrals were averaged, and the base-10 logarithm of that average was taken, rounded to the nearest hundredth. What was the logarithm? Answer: 2.50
